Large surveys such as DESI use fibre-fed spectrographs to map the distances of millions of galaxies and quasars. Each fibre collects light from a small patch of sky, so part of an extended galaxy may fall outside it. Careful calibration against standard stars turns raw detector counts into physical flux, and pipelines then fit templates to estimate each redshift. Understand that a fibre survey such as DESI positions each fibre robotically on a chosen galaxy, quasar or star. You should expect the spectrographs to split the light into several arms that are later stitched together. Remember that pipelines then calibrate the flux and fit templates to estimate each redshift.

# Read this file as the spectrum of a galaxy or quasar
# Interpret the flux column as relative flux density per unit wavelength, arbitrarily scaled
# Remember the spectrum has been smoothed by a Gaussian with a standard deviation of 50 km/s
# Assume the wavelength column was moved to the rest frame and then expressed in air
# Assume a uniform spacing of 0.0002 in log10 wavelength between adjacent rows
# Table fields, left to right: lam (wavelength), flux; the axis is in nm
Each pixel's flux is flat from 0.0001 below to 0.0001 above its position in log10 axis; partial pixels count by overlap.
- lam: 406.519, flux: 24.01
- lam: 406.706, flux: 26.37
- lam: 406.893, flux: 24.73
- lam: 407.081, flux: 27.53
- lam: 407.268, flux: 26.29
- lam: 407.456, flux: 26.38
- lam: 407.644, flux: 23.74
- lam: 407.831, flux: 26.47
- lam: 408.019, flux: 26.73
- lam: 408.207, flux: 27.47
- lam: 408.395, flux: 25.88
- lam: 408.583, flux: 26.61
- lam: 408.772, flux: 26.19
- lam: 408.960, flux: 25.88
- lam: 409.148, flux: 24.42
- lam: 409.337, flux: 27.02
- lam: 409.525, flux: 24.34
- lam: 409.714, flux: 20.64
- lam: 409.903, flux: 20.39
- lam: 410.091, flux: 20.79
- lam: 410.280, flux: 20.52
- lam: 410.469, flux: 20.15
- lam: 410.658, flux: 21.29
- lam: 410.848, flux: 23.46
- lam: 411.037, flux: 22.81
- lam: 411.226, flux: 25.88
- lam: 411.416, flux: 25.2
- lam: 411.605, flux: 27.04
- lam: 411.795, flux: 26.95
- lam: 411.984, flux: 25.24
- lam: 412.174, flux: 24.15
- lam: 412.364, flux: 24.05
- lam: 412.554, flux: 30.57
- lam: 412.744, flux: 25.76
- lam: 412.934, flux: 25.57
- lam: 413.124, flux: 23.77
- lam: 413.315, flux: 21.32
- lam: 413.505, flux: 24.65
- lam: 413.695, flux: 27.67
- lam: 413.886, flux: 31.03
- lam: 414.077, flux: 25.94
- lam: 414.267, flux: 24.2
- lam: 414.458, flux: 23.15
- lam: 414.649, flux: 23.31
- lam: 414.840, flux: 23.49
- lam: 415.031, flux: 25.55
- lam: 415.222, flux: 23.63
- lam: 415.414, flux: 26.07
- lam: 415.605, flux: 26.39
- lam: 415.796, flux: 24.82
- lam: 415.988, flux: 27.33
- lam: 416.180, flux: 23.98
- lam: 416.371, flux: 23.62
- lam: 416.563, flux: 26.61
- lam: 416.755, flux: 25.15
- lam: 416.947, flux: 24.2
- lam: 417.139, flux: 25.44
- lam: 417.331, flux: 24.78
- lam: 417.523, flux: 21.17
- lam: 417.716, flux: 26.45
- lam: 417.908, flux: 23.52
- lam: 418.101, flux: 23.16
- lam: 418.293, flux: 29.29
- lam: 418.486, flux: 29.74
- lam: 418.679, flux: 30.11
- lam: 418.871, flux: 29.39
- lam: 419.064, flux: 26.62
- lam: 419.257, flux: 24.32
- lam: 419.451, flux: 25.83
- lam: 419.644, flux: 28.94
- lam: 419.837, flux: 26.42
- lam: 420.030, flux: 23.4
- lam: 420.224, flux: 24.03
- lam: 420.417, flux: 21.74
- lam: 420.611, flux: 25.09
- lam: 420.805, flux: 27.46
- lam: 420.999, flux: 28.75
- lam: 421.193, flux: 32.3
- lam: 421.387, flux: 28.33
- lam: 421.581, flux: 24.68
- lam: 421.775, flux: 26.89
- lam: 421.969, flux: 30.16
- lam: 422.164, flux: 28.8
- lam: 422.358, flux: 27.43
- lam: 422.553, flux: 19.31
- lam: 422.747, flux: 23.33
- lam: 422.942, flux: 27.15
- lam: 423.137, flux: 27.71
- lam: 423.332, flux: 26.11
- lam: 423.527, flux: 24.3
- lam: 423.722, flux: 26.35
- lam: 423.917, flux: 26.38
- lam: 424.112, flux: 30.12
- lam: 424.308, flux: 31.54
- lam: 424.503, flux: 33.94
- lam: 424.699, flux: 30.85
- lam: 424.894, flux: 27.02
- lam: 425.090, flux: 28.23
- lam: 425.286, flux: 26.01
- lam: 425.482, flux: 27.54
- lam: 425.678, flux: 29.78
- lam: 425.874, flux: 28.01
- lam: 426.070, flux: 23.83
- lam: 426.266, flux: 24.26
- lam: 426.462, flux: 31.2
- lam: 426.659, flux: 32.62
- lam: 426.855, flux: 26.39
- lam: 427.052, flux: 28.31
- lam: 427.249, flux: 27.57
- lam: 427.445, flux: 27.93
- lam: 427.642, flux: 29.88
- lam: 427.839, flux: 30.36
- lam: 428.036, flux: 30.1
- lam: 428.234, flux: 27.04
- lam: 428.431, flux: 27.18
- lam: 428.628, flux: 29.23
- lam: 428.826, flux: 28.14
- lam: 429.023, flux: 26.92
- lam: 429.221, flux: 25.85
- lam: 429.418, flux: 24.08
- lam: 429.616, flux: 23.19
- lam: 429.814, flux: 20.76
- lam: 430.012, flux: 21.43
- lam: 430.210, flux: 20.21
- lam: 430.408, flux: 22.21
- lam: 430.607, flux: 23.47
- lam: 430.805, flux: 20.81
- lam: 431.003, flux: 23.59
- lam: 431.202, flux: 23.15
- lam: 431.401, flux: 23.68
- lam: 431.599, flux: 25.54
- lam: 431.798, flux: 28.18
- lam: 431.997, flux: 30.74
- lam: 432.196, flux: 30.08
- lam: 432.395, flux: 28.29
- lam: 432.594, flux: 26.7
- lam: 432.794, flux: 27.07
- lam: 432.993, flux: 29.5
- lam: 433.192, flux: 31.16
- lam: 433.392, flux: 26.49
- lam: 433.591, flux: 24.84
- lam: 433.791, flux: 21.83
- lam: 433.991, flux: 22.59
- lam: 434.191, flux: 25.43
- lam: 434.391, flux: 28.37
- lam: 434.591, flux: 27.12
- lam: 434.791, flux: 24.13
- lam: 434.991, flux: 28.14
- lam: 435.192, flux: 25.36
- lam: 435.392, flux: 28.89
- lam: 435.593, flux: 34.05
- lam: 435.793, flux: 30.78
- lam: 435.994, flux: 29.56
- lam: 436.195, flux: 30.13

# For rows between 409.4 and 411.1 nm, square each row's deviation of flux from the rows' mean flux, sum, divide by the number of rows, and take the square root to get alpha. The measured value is 1.4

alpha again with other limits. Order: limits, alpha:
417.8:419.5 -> 2.7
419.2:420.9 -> 2.1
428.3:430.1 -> 2.8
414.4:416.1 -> 1.5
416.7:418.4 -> 2.1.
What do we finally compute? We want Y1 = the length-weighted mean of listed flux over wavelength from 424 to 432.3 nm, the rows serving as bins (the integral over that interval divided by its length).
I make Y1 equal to 26.9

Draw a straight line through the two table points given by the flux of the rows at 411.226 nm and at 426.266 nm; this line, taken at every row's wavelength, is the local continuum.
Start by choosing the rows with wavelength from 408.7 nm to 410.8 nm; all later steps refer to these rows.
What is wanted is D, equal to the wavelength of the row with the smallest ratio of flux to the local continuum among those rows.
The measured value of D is 410.469 nm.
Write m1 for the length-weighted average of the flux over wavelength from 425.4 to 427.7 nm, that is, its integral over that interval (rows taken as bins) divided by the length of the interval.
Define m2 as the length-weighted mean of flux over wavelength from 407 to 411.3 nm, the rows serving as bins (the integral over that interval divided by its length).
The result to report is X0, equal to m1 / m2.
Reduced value 1.15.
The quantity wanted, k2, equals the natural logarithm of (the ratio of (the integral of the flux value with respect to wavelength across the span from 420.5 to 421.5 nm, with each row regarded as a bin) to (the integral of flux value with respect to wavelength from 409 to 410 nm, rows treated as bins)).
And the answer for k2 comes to 0.18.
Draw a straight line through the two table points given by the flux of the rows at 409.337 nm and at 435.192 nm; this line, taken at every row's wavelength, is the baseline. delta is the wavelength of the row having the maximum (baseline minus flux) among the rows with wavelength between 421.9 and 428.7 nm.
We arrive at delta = 422.553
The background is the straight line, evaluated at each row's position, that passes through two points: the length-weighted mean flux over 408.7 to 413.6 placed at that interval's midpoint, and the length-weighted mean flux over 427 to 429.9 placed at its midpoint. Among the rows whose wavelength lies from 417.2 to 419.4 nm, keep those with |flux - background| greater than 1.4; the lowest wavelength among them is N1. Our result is 417.523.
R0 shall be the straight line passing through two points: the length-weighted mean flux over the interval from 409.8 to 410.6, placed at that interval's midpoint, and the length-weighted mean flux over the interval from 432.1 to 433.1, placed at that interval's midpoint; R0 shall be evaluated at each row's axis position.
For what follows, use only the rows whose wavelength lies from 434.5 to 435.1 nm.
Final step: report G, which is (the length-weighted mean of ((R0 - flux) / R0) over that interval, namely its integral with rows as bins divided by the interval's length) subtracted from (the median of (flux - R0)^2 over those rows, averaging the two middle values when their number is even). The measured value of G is 4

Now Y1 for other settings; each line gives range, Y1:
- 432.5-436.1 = 27.3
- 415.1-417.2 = 25.2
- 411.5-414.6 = 25.7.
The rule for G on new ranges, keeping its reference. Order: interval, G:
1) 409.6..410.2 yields 0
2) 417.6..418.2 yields 0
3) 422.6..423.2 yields 5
